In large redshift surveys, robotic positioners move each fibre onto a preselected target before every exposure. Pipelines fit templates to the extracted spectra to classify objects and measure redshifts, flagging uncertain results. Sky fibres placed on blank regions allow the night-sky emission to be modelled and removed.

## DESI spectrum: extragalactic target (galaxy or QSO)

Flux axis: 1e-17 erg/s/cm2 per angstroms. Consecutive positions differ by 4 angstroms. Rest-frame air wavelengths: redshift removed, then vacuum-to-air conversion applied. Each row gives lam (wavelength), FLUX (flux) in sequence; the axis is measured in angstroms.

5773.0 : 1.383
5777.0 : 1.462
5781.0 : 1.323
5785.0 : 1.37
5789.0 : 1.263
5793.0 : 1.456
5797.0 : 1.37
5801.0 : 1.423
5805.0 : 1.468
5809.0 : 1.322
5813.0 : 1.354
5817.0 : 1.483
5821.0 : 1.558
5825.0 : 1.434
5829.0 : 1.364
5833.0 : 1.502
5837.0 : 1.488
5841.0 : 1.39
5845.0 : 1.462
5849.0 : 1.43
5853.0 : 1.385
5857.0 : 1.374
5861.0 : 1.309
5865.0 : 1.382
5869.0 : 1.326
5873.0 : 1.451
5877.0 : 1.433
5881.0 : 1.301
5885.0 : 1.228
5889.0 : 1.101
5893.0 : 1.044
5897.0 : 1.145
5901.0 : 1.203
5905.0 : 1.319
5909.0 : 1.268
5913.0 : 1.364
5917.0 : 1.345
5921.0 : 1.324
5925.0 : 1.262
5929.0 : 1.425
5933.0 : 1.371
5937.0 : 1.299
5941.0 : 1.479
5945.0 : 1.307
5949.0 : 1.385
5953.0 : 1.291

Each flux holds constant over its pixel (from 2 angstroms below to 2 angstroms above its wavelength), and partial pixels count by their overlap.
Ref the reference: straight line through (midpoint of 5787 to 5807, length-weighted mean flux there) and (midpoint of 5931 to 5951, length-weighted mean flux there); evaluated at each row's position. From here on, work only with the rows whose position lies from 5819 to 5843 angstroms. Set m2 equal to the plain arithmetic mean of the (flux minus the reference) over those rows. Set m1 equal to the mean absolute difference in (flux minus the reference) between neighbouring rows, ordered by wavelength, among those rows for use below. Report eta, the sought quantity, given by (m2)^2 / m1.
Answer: 0.050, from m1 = 0.088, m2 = 0.067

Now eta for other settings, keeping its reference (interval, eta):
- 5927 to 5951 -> 0.001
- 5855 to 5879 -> 0.000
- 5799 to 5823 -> 0.020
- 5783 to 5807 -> 0.000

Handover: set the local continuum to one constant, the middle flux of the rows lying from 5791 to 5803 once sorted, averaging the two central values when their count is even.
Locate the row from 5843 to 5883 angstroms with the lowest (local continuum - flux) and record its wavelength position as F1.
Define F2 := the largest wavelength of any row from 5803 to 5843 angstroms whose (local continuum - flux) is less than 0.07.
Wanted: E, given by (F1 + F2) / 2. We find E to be 5843 angstroms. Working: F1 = 5845.0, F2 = 5841.0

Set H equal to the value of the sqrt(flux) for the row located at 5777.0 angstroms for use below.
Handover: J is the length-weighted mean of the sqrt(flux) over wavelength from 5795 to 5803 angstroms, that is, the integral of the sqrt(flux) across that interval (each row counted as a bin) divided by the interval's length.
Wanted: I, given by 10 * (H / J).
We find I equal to 10.2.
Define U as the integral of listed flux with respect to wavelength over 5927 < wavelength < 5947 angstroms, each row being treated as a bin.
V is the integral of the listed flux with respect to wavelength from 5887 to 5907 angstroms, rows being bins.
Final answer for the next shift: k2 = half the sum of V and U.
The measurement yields 25.4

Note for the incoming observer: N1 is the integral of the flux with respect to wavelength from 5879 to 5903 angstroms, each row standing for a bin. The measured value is 28.1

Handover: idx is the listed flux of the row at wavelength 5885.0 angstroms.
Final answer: 1.228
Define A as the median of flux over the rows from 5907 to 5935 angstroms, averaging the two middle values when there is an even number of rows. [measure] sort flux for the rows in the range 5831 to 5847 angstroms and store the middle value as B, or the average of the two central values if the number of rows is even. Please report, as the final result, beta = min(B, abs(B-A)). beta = 0.13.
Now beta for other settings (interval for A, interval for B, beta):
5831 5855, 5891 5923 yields 0.15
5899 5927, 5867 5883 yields 0.06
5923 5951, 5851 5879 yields 0.01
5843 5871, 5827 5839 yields 0.11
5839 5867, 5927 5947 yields 0.01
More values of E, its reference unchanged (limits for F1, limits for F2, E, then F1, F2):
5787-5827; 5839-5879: 5849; 5821.0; 5877.0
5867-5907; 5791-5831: 5851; 5873.0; 5829.0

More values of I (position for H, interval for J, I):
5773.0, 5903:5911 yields 10.3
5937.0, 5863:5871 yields 9.8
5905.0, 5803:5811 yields 9.7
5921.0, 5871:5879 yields 9.6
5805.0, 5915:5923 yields 10.5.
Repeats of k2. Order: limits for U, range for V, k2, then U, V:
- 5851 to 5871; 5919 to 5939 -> 26.9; 27.1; 26.7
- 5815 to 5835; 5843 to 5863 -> 28.6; 29.4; 27.8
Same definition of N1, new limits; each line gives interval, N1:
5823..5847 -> 34.6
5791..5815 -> 33.6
